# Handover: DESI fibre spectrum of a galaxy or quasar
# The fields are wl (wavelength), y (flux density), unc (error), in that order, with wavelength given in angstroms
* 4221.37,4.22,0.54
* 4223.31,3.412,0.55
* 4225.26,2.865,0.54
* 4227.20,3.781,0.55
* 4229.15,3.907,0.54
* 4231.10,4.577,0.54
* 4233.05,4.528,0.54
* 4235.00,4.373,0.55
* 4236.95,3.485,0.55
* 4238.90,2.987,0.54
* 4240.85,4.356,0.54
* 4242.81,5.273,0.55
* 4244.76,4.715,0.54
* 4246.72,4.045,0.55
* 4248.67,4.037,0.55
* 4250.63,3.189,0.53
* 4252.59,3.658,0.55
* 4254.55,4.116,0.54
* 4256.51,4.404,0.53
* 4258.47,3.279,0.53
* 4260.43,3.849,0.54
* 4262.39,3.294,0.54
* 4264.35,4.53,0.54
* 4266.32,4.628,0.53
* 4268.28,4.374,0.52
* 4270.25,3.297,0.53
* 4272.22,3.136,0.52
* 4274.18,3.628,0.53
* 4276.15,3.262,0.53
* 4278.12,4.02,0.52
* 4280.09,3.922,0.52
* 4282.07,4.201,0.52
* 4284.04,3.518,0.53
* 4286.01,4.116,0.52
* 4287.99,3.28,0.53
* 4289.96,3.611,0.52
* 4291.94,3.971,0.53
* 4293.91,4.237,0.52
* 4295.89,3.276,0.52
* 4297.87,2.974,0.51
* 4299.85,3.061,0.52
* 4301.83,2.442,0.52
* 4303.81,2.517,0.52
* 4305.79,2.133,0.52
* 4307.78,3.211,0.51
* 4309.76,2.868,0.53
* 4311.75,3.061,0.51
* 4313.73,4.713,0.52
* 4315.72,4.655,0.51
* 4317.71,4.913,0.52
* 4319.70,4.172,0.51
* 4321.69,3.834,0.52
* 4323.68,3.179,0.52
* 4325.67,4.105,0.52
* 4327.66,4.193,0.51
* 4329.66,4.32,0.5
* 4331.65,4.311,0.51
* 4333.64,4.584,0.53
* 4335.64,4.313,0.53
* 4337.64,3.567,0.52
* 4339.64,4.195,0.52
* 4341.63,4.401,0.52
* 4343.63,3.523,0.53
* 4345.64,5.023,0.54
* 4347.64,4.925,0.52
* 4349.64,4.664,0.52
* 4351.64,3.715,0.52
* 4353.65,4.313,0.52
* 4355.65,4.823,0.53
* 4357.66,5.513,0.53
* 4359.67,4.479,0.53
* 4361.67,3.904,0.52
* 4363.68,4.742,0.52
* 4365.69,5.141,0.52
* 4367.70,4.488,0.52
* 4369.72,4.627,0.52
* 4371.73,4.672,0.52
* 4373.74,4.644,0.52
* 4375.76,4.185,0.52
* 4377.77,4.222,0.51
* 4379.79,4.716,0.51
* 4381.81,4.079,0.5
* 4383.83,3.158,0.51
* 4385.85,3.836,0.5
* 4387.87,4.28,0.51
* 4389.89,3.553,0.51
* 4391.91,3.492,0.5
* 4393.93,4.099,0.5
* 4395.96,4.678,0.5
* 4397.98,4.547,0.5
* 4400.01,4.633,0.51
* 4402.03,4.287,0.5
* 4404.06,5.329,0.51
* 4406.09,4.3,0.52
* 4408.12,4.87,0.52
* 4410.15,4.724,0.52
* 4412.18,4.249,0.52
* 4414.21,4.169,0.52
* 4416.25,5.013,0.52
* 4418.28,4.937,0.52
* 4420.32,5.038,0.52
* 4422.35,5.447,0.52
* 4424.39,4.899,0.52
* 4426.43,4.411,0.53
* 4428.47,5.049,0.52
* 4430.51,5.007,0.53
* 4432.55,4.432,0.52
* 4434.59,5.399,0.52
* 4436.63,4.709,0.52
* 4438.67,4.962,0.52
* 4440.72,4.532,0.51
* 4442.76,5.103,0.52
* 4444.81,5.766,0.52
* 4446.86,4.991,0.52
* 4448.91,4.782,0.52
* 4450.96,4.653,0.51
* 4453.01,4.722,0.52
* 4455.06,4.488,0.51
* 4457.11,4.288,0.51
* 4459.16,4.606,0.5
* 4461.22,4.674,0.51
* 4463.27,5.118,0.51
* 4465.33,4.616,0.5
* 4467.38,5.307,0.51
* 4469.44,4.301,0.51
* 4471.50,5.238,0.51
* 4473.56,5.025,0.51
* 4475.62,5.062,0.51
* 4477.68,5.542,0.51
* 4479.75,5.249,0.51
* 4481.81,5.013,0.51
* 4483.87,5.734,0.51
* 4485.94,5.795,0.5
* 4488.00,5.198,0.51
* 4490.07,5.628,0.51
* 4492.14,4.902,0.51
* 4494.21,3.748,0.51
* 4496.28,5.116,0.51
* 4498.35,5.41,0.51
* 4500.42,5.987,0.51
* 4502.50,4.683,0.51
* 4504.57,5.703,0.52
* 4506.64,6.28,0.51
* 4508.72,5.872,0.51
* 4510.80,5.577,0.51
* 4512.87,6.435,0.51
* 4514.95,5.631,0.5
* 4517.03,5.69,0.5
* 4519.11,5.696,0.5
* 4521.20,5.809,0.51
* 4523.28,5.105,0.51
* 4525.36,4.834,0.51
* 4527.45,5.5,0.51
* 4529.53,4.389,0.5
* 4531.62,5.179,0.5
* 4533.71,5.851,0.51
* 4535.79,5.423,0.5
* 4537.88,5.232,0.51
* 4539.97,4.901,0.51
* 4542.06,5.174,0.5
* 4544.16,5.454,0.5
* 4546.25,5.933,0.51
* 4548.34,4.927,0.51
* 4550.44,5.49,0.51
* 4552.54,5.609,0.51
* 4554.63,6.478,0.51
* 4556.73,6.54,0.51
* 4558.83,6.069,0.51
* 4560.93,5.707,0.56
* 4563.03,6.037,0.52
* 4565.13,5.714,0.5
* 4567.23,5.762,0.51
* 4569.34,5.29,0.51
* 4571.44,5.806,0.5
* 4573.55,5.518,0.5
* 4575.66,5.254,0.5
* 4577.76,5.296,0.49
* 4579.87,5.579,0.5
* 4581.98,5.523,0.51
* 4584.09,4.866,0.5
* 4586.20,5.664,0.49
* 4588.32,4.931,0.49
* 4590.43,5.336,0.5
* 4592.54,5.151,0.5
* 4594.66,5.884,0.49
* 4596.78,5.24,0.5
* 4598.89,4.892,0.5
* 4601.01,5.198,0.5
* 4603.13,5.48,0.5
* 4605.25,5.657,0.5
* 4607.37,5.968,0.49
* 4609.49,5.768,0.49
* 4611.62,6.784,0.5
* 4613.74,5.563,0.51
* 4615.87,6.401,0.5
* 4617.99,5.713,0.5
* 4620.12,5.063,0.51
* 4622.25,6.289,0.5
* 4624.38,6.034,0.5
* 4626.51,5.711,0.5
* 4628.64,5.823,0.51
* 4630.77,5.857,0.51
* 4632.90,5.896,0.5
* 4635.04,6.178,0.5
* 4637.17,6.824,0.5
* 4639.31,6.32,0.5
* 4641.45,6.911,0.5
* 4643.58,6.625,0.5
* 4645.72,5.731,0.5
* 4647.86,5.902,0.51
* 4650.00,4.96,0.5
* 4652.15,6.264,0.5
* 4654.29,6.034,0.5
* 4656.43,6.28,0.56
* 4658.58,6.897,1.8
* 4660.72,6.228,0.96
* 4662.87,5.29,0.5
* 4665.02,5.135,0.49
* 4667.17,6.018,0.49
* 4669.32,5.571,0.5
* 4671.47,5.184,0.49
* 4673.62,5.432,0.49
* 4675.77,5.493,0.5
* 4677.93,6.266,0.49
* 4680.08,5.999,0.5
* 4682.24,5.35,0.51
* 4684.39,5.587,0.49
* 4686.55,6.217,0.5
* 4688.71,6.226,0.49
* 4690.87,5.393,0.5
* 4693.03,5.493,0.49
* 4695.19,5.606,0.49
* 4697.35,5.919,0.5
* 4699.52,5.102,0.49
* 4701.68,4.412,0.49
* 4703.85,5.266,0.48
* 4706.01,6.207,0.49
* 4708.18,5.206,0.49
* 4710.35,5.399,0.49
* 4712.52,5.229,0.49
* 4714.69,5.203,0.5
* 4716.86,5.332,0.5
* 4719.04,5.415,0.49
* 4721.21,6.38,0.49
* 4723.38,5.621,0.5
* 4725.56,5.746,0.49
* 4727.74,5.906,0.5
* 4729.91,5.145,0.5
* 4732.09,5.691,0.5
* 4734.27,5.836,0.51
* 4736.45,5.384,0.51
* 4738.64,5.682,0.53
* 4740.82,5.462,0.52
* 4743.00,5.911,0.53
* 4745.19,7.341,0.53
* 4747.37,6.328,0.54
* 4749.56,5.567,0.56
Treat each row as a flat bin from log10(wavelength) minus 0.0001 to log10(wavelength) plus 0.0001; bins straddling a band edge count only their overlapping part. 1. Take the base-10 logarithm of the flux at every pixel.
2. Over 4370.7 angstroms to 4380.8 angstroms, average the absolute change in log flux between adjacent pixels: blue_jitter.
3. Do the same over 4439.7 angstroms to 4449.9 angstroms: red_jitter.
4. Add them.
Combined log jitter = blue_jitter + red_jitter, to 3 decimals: 0.071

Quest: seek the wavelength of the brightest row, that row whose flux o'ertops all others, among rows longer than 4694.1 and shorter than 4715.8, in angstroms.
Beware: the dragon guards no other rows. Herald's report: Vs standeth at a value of 4706.01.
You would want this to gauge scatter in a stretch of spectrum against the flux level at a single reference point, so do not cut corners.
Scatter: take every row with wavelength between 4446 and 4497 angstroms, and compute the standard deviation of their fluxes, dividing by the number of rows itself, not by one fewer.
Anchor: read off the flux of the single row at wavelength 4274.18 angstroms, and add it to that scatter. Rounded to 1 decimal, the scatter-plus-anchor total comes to 4.1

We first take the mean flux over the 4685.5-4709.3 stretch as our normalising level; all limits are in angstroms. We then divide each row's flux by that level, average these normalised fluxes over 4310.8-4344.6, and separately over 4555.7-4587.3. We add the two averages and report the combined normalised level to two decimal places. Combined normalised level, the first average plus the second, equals 1.76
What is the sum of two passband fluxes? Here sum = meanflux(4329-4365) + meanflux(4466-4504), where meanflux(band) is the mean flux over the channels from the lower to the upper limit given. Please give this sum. 9.6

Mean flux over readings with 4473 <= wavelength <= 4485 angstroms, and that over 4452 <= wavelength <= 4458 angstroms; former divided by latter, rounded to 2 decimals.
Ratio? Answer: 1.17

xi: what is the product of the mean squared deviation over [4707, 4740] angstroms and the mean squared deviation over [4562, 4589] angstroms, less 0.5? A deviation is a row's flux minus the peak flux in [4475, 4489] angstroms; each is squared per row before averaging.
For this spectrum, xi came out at -0.5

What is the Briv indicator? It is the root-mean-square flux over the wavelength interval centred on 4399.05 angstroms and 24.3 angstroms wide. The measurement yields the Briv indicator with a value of 4.4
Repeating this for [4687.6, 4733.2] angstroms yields 5.5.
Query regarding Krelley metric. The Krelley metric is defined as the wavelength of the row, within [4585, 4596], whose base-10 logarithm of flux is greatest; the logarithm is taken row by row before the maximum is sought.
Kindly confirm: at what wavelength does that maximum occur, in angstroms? 4594.66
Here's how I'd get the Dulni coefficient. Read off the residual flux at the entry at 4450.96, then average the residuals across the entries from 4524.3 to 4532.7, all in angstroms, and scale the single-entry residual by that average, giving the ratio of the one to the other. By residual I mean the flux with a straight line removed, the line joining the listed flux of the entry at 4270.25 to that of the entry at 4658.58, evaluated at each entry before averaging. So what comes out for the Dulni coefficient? 0.45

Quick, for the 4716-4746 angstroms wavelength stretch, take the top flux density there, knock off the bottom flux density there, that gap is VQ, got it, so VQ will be 2.20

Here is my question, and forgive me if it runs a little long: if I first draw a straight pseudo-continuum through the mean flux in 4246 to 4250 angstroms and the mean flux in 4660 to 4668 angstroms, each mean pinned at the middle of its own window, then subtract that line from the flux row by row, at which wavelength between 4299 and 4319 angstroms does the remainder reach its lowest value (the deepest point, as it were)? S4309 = 4305.79 angstroms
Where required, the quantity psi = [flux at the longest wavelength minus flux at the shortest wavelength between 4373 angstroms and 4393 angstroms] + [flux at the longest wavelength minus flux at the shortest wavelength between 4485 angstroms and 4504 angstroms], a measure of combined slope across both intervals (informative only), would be -2.26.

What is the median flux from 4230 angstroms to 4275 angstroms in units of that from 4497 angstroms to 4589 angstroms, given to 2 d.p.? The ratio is 0.73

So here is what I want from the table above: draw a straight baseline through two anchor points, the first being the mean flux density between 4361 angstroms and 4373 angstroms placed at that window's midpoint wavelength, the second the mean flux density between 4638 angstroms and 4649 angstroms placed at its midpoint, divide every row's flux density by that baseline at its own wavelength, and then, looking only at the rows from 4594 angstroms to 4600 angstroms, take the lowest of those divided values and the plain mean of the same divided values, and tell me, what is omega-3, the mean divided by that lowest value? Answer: 1.09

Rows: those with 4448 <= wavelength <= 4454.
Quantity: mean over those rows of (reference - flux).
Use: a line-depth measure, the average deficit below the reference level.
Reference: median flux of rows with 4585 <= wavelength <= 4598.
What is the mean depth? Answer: 0.57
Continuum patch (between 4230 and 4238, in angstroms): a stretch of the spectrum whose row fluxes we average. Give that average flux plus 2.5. 6.7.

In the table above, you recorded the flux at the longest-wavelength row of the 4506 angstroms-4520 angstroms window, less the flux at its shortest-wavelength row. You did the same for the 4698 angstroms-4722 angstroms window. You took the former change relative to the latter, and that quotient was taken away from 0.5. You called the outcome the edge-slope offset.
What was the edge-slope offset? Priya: 1.0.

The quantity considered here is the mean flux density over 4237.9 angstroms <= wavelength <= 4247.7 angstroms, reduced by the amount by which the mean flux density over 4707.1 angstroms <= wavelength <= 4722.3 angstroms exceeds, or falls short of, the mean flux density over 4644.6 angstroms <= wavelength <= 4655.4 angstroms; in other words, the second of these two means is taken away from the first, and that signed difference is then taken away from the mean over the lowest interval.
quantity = 4.6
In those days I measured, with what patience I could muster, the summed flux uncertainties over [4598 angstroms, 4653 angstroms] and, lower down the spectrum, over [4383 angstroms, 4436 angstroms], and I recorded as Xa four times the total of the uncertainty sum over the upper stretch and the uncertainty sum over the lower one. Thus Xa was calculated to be 106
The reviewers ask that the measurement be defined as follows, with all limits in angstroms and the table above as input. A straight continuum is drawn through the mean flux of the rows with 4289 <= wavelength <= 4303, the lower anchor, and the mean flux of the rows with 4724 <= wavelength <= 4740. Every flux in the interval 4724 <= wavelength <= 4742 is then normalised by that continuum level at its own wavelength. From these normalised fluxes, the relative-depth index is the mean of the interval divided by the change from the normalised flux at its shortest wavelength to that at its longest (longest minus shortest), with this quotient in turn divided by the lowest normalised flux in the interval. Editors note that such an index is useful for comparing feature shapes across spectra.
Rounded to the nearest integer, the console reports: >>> -17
